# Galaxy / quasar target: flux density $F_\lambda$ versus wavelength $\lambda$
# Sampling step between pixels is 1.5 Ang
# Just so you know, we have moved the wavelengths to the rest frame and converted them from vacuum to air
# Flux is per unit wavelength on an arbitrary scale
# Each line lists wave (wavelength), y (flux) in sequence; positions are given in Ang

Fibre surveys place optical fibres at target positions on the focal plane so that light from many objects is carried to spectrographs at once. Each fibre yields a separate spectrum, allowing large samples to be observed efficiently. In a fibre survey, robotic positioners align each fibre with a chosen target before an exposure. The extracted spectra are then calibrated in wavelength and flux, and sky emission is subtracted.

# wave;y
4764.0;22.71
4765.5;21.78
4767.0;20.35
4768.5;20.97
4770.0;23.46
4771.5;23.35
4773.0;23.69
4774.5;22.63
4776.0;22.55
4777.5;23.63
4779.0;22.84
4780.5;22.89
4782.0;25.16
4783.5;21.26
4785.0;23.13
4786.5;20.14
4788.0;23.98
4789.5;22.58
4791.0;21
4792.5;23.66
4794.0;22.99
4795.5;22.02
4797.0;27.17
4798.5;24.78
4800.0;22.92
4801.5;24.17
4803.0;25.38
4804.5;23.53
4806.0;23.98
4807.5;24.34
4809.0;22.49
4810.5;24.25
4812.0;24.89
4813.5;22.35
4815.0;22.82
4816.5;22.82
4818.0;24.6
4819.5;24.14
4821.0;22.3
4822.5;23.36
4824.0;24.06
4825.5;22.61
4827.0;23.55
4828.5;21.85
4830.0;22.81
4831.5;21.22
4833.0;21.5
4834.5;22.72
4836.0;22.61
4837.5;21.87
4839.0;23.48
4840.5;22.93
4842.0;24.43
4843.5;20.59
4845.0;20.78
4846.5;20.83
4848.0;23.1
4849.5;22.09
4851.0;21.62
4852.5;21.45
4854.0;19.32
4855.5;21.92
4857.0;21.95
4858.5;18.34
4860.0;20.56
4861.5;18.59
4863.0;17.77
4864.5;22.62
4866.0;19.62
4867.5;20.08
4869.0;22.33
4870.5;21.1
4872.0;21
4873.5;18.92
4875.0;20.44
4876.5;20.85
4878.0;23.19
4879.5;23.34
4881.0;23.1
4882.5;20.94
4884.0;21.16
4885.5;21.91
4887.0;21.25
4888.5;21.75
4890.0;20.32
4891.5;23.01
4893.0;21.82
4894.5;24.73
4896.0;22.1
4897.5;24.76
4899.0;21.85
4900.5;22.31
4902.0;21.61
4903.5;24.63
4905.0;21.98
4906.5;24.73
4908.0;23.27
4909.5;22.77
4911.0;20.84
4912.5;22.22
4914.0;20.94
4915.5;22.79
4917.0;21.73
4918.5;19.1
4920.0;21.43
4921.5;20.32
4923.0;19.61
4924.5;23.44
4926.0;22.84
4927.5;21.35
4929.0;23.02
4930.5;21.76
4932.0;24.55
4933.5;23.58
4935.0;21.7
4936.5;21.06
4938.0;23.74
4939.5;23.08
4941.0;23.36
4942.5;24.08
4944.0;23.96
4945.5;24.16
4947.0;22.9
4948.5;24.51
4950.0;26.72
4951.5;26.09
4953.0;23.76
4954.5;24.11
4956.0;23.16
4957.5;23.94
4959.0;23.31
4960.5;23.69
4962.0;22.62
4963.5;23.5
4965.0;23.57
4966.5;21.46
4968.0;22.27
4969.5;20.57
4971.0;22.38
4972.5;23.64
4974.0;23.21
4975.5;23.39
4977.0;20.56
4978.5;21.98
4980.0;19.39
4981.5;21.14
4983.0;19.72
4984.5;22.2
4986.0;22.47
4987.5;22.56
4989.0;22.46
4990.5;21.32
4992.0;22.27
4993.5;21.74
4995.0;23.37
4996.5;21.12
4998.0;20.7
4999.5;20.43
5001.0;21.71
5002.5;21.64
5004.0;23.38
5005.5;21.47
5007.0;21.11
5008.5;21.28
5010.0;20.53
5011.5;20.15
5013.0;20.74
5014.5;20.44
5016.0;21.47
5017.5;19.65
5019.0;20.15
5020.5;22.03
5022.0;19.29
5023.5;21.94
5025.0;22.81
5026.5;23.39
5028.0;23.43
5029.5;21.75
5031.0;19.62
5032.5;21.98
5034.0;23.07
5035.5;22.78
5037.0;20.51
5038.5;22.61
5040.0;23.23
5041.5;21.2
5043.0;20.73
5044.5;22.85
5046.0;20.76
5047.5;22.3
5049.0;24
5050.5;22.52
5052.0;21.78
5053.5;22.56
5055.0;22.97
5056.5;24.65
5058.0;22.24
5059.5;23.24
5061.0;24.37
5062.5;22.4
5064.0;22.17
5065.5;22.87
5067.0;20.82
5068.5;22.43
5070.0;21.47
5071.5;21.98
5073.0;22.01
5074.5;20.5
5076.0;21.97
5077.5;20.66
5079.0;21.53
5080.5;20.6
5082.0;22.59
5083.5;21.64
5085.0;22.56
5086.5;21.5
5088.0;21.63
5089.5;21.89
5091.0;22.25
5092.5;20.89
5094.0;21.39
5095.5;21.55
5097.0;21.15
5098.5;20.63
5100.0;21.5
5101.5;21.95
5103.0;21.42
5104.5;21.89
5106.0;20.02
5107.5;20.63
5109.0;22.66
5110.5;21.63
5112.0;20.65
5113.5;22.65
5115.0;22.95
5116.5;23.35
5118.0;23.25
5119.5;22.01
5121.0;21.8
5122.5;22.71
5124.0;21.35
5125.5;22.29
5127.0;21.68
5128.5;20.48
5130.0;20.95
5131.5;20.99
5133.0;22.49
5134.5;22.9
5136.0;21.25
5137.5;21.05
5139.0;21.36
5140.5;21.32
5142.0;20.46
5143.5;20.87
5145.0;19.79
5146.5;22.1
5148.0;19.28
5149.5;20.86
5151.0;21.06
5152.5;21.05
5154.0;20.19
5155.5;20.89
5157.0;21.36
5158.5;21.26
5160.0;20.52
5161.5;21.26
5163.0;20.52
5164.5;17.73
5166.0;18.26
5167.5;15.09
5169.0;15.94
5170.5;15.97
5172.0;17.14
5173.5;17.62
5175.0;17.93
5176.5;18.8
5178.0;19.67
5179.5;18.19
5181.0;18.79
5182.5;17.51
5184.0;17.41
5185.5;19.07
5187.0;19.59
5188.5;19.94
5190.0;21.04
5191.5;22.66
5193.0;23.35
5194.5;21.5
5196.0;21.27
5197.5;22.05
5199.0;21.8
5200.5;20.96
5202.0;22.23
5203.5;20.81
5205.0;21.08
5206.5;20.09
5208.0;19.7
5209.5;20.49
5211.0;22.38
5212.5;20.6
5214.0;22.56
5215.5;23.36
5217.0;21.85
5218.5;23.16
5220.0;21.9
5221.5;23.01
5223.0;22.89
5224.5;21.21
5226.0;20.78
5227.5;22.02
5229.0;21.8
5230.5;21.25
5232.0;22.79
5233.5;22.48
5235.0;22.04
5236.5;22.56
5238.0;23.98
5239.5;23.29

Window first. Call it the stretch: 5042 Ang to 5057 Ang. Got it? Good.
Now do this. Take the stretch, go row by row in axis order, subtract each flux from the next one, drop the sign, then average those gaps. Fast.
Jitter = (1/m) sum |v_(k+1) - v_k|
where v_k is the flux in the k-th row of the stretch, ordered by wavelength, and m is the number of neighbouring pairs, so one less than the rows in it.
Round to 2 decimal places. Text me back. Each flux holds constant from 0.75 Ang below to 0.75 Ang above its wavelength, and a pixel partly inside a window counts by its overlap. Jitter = 1.39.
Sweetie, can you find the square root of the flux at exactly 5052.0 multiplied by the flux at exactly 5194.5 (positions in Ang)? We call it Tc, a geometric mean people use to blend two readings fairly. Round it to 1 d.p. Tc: 21.6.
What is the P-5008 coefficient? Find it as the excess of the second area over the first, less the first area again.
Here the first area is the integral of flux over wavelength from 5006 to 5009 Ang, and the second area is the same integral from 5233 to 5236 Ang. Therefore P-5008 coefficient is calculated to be -60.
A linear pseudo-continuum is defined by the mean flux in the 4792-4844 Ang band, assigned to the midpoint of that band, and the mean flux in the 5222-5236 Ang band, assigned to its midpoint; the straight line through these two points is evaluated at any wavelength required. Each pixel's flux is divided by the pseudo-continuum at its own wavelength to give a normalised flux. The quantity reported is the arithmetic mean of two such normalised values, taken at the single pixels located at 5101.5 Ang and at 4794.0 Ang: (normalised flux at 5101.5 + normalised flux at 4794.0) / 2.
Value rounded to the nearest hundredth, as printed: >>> 0.98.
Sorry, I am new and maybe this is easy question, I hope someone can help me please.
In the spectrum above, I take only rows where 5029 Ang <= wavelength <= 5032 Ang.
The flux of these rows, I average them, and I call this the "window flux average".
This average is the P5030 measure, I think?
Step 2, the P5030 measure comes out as 20.7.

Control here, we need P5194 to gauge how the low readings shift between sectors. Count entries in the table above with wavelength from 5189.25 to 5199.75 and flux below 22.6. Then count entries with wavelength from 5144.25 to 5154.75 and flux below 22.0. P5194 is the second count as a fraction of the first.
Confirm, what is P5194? 1.2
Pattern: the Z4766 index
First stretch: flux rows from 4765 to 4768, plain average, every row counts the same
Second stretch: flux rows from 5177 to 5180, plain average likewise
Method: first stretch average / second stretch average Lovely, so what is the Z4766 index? 1.11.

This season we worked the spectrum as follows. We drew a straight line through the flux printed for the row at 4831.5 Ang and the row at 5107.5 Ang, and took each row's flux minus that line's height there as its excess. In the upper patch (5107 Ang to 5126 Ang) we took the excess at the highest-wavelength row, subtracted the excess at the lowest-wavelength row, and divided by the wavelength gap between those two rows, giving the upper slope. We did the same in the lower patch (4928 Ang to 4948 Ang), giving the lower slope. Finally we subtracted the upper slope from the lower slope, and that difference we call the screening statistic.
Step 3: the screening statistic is -0.10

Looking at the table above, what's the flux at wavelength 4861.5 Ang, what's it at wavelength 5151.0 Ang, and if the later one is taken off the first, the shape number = -2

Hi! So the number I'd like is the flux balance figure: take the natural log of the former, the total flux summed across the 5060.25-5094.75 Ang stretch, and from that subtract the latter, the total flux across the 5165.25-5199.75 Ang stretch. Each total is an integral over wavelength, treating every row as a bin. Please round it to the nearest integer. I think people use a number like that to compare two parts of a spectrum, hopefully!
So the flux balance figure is -654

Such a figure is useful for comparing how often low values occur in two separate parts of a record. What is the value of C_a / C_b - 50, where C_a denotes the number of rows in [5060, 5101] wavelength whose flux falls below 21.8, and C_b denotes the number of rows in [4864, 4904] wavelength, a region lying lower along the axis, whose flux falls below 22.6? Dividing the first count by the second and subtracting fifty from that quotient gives -49.2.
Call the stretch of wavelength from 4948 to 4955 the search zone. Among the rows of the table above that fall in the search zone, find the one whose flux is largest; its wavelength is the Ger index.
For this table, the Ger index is 4950.0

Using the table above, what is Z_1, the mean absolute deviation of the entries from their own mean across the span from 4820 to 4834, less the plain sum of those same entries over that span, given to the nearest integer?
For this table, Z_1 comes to -202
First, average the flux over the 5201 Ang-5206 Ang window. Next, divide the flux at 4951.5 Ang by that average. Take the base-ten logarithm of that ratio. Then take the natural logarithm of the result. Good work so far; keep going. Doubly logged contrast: -2.4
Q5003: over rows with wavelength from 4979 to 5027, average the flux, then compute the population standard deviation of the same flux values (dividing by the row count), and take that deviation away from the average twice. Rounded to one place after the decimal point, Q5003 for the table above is 19.1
